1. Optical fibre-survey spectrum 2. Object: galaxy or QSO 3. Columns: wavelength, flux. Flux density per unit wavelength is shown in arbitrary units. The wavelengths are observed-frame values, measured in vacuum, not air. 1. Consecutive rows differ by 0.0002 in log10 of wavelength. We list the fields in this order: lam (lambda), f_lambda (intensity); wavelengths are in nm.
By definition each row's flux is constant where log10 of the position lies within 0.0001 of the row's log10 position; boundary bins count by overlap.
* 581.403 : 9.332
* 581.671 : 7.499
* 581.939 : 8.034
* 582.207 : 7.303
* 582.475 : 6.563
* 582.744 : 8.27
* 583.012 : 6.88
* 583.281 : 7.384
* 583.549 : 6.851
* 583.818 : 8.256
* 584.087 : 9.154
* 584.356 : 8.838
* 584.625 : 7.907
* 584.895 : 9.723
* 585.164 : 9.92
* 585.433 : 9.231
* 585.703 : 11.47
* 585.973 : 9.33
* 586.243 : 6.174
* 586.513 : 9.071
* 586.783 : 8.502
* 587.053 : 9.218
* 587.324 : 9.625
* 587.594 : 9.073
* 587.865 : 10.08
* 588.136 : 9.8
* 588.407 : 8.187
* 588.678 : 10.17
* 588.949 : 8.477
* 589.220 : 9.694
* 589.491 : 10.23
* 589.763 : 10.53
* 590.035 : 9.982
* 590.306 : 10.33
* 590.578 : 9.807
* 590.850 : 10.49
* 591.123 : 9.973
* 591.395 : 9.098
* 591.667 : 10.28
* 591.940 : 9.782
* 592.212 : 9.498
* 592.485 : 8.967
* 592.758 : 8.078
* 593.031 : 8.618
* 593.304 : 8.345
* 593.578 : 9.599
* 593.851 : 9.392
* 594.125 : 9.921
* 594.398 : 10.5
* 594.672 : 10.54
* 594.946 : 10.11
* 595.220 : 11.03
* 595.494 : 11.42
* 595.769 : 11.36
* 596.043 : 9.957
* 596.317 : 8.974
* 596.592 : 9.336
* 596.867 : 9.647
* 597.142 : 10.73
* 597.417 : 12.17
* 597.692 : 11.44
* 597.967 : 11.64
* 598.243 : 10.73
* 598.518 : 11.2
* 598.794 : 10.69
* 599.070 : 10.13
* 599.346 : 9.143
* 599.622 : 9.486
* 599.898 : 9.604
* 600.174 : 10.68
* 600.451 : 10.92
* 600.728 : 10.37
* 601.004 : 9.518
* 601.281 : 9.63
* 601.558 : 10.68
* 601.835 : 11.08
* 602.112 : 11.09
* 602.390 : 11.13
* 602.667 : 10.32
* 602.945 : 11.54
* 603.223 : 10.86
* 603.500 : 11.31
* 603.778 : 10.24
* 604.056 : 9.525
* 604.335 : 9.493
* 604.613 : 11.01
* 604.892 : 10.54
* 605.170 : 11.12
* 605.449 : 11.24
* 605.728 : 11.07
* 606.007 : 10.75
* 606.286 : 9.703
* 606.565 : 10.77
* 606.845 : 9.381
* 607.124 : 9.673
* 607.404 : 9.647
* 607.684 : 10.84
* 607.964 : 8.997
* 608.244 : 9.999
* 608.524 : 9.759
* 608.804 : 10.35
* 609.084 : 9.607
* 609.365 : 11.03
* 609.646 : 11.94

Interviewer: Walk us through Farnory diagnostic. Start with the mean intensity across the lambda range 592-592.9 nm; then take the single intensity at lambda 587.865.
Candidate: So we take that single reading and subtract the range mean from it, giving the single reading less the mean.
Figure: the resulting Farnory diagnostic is 1.2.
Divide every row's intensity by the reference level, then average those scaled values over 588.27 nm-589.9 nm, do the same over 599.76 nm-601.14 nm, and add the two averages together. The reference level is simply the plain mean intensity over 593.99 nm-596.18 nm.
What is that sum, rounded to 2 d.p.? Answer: 1.86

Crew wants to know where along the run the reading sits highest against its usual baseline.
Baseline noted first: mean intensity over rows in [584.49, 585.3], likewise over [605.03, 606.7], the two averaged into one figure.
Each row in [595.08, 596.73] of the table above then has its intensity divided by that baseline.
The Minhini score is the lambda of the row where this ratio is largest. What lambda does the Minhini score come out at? 595.494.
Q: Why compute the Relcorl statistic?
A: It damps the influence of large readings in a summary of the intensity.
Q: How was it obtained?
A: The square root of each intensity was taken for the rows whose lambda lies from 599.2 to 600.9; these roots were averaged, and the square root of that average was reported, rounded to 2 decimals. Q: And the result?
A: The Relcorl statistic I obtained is 1.78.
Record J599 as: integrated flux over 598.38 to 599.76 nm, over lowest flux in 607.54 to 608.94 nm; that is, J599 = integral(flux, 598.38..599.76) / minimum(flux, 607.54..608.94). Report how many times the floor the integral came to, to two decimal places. 1.55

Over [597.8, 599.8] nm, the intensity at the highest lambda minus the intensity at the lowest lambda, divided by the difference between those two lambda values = -1.3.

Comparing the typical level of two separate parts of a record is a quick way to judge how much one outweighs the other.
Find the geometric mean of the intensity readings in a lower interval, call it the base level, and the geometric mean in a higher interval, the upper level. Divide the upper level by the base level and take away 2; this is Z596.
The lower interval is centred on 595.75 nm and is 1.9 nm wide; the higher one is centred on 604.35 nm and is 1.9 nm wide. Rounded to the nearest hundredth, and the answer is -0.98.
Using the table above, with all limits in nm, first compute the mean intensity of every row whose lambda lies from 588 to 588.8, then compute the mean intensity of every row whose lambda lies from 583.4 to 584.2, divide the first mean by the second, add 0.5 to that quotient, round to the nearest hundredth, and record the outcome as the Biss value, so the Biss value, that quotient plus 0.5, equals 1.66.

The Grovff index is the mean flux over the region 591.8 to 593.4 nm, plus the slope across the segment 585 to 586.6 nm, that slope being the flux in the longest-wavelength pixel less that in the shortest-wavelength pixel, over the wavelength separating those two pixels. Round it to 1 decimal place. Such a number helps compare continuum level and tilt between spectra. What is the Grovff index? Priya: 8.3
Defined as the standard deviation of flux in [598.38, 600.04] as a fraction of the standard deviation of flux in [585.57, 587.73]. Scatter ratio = 0.5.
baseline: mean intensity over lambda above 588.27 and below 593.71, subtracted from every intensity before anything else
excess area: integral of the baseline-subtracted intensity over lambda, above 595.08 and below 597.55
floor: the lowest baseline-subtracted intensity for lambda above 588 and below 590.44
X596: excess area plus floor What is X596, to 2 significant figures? 1.2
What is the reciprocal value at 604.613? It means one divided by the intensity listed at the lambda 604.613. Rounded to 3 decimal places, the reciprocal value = 0.091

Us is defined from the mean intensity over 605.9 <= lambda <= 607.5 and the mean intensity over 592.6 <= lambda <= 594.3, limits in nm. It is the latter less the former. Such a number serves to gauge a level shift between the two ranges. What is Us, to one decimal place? -1.0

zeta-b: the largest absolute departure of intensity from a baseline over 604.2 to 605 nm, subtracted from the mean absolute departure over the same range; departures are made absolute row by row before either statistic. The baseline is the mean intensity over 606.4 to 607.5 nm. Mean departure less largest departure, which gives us -0.41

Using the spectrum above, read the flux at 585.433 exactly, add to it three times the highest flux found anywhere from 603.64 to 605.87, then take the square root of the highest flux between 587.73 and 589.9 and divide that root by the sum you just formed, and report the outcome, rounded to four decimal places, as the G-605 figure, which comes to 0.0756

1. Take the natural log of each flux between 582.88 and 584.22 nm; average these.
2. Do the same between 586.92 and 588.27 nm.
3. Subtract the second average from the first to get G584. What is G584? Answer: -0.22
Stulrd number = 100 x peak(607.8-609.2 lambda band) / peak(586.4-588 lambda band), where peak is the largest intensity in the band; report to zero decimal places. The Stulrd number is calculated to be 103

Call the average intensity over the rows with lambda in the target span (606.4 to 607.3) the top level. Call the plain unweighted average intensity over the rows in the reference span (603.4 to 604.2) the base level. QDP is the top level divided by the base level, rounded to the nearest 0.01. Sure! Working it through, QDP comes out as 0.96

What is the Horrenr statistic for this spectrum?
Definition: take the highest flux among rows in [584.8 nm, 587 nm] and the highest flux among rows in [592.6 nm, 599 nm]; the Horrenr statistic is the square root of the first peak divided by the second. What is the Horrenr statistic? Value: 0.97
